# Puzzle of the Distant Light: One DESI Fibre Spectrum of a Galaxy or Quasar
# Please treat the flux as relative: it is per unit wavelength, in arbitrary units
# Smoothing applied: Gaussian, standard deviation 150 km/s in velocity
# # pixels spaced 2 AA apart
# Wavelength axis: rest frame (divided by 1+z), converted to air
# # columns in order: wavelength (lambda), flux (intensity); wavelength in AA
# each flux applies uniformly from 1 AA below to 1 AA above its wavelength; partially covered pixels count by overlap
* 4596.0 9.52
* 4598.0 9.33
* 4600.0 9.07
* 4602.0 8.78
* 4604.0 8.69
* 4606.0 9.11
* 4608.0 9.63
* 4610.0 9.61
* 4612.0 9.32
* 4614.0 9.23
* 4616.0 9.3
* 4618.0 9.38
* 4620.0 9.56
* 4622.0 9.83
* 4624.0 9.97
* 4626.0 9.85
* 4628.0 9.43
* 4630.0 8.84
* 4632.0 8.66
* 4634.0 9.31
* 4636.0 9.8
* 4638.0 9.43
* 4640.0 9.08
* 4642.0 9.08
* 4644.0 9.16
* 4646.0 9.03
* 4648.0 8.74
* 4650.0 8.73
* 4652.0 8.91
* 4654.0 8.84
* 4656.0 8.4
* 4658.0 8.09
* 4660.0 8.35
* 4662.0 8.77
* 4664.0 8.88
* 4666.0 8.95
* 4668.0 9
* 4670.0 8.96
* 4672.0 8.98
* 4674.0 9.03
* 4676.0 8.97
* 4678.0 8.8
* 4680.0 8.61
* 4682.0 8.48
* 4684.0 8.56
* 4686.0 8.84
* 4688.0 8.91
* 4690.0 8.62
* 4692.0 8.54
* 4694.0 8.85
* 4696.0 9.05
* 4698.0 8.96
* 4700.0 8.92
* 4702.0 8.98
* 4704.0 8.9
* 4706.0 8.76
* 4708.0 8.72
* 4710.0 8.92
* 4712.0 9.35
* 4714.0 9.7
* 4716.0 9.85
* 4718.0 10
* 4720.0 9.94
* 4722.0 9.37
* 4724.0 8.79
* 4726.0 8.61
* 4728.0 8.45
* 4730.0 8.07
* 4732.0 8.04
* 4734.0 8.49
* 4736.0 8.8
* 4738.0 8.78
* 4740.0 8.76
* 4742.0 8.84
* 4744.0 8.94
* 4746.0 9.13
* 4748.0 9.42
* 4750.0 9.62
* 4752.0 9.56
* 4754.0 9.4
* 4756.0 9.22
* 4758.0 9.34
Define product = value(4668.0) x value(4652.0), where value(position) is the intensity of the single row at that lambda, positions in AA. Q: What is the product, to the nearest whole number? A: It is 80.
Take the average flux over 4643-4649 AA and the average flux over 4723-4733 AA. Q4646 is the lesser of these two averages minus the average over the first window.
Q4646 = -0.6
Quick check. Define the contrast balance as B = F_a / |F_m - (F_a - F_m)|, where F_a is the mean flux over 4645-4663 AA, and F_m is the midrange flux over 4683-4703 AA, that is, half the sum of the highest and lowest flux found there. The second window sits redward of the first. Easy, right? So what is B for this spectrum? 0.97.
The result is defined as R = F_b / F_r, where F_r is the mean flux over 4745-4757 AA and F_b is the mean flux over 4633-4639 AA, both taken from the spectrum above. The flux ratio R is 1.01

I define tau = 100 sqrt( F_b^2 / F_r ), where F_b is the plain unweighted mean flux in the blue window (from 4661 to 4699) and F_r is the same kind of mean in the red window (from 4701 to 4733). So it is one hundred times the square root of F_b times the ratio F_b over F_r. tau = 294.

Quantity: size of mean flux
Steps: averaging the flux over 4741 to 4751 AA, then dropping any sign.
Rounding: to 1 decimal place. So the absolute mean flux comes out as 9.2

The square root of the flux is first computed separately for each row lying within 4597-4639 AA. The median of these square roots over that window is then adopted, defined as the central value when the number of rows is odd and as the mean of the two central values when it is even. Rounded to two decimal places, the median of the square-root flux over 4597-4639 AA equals 3.05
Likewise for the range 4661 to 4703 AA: 2.98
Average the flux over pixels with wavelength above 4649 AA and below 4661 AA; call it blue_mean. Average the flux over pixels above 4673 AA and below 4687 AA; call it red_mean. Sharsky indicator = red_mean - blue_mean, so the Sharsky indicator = 0.20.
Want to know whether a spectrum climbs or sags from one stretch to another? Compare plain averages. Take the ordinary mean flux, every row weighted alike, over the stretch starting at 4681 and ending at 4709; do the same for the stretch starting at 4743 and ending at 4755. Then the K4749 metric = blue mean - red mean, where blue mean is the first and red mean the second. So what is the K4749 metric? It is -0.6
